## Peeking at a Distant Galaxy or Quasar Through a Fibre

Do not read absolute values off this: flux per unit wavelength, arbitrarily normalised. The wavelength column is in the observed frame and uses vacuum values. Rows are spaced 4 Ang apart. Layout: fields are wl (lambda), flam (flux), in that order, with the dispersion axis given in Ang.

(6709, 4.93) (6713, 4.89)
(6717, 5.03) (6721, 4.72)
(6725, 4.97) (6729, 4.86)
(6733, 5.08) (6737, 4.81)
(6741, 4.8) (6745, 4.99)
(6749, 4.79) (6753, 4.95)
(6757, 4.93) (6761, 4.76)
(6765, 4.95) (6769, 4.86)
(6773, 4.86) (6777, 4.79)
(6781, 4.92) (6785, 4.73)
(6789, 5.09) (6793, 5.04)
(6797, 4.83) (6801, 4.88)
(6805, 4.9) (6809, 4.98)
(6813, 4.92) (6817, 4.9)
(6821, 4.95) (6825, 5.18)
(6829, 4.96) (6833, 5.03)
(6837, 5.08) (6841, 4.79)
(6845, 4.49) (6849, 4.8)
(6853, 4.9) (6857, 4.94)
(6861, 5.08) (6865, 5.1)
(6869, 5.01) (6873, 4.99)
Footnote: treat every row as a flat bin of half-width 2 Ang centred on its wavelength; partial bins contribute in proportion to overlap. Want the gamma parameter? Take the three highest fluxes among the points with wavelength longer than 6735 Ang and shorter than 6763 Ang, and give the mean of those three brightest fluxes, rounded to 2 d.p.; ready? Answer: 4.96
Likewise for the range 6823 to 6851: 5.10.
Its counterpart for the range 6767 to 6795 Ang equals 5.02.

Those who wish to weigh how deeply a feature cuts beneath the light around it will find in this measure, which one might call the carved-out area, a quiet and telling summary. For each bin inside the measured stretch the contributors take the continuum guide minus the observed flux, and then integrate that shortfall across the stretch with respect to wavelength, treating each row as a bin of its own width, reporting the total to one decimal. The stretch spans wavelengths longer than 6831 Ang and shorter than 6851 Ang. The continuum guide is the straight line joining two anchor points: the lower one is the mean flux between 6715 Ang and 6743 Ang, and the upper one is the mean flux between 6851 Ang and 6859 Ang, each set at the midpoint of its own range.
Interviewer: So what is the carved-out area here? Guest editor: 1.6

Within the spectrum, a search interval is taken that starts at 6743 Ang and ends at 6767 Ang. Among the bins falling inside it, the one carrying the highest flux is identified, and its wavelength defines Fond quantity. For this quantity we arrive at 6745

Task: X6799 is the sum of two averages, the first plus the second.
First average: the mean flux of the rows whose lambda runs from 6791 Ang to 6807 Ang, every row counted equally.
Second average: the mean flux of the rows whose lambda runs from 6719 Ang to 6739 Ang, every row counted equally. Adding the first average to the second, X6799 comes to 9.80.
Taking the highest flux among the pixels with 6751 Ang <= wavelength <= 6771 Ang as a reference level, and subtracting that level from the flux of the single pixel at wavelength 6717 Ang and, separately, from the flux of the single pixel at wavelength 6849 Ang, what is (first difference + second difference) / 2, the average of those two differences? -0.035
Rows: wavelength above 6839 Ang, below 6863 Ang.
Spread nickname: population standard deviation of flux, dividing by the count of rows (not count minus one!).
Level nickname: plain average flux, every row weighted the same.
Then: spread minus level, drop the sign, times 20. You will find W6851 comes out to 93.0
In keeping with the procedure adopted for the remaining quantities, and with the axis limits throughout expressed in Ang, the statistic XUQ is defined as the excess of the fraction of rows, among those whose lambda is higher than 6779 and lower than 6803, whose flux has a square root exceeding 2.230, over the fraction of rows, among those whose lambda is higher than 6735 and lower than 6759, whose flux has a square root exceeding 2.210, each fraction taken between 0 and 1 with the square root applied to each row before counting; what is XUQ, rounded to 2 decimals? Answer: -0.17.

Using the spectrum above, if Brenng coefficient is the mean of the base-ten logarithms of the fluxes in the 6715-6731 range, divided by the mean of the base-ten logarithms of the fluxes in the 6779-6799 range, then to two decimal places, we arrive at 1.00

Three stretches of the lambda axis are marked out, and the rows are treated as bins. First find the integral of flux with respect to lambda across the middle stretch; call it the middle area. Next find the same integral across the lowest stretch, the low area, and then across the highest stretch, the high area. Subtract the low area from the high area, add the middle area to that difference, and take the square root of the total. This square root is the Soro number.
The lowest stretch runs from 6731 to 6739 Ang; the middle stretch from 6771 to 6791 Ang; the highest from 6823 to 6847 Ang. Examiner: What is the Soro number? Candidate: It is 13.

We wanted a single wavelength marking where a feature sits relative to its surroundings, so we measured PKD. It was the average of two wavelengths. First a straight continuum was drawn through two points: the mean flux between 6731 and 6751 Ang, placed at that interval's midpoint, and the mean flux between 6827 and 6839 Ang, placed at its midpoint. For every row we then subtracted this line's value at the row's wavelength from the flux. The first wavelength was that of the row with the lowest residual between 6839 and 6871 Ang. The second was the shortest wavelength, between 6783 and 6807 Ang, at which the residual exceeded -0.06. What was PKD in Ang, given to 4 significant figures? 6817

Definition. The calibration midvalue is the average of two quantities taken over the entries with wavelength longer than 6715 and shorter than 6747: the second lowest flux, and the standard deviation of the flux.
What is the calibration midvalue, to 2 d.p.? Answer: 2.46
